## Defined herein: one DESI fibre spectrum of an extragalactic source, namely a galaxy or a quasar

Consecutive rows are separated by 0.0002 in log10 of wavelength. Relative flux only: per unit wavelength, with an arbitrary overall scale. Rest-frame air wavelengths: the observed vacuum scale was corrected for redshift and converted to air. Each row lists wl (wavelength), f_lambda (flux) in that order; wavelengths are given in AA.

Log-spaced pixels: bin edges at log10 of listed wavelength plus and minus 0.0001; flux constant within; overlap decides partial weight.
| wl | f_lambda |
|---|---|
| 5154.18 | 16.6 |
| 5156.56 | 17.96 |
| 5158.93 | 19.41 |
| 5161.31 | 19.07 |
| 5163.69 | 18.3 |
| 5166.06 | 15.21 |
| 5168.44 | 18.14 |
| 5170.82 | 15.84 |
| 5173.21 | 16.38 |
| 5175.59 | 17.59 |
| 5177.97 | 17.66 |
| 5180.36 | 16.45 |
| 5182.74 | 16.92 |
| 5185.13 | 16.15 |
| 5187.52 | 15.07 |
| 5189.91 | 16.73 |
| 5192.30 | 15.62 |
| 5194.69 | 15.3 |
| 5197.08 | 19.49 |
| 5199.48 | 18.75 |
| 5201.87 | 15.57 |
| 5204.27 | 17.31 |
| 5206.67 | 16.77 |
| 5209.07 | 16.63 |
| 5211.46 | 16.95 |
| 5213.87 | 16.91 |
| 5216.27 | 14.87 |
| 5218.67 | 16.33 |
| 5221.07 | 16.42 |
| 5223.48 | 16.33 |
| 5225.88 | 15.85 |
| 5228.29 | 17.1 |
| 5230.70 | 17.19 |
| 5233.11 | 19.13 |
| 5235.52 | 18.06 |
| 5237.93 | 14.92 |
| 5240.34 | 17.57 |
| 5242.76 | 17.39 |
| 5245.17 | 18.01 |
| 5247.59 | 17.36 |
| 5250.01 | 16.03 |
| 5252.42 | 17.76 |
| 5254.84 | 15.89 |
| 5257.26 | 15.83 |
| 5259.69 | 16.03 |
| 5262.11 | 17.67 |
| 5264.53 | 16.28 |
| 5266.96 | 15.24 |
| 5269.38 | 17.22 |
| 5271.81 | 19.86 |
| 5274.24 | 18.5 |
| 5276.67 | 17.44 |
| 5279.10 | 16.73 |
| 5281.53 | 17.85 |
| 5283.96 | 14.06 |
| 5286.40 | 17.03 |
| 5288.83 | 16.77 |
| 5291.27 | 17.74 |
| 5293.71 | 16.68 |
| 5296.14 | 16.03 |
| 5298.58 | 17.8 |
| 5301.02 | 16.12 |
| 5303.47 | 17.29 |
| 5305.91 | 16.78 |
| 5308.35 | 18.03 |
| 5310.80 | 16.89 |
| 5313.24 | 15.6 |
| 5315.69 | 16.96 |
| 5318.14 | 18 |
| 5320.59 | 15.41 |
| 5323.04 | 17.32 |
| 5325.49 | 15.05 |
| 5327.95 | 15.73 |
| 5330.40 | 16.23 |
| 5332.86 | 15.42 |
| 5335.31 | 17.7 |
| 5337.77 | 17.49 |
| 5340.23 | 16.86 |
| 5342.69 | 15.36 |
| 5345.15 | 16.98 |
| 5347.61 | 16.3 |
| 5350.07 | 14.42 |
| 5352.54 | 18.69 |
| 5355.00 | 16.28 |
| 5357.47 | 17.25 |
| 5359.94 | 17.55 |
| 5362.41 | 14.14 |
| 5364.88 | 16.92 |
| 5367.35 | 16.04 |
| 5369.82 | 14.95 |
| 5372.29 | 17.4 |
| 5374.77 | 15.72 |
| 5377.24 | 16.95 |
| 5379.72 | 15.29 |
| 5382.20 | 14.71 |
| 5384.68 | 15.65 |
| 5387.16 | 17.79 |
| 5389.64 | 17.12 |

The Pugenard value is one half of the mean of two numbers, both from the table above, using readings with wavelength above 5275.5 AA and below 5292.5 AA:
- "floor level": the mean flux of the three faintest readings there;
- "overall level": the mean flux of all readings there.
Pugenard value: 8.16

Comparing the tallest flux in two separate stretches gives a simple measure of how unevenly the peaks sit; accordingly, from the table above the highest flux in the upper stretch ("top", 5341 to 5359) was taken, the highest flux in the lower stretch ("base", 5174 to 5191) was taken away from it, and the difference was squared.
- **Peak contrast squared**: 1.1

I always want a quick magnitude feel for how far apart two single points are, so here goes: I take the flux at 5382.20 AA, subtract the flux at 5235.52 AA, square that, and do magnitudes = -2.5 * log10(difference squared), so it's -2.6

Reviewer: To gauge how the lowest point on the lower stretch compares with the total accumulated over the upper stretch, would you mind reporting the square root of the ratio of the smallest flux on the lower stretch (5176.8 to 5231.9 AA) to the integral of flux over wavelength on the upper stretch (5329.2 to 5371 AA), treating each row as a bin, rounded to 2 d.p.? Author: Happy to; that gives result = 0.15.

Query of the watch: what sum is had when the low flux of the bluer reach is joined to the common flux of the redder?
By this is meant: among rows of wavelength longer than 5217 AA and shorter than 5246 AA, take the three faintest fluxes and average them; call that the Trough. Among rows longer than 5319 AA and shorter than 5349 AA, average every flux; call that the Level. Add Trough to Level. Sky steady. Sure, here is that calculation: 32.0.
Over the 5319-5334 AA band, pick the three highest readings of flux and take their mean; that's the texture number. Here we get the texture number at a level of 16.4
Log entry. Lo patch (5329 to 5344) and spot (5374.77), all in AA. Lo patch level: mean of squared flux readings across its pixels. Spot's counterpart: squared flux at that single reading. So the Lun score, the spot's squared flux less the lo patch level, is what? -26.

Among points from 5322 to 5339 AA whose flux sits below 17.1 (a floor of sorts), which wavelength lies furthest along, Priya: 5332.86 AA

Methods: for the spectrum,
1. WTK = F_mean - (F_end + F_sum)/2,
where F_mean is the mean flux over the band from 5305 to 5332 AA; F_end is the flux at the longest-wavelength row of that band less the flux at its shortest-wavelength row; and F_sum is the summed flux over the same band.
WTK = -74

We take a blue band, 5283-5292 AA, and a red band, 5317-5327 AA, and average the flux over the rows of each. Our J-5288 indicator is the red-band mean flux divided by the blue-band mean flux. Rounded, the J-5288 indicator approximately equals 1.00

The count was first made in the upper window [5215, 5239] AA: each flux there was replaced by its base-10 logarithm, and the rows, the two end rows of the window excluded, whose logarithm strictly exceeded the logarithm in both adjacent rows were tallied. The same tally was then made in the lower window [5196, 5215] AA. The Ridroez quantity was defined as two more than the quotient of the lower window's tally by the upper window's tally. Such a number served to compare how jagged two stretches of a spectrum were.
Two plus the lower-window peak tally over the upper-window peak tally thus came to 3.0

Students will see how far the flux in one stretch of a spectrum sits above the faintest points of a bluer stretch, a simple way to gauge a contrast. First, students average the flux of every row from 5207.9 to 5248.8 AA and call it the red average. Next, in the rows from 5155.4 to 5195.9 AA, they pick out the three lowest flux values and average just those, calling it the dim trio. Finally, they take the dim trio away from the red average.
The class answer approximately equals 1.7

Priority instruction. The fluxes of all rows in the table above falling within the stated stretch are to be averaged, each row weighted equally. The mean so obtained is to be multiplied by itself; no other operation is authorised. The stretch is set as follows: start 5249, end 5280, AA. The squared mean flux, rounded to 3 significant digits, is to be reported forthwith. 288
